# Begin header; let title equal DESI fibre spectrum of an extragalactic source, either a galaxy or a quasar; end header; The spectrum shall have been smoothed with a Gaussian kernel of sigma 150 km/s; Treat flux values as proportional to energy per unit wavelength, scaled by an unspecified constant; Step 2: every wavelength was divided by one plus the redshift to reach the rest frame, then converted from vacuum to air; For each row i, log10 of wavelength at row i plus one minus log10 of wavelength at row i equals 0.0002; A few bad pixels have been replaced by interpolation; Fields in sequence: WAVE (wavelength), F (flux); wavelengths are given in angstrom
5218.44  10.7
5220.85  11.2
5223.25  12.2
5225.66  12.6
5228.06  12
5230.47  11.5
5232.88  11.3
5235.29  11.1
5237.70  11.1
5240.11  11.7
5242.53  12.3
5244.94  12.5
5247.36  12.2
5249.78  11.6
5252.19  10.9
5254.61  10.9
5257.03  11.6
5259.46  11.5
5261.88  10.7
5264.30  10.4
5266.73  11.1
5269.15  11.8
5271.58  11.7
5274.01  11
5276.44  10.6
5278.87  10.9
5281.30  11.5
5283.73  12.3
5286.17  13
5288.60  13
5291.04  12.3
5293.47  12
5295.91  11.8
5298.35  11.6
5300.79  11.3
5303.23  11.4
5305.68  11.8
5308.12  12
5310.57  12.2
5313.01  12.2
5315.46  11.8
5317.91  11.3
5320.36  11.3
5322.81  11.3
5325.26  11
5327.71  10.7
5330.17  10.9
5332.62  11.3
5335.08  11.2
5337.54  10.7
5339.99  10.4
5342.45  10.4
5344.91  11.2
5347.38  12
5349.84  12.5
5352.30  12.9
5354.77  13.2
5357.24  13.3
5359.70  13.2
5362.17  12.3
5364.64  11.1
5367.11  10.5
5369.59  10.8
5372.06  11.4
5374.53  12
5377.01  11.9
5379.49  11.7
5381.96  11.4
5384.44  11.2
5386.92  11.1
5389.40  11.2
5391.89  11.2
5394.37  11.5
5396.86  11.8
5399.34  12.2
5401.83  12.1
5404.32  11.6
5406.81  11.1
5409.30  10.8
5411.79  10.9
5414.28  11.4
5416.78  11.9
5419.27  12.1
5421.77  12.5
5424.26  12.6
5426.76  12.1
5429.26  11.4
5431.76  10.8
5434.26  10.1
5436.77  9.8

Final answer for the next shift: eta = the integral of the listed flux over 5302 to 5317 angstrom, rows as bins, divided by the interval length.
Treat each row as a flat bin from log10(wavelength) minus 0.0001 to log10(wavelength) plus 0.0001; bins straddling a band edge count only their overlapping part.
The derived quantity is 11.9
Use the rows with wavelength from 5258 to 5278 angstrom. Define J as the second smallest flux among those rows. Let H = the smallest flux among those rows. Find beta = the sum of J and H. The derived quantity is 21.0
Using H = 10.4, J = 10.6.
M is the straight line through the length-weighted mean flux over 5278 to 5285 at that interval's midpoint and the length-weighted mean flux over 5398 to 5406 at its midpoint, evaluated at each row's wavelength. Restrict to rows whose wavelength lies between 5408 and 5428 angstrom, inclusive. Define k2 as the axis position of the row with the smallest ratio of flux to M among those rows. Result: 5409.30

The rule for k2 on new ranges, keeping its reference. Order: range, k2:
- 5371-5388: 5386.92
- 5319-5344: 5342.45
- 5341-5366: 5342.45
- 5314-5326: 5325.26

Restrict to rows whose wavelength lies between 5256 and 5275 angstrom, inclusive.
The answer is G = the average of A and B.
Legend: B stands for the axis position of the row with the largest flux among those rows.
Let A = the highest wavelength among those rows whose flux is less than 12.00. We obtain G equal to 5271.6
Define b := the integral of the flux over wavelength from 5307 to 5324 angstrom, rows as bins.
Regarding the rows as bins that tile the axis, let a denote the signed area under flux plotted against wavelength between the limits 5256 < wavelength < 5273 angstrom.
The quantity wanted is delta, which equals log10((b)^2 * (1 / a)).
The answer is 2.32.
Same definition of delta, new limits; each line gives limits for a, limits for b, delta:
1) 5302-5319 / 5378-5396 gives 2.32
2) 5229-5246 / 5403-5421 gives 2.33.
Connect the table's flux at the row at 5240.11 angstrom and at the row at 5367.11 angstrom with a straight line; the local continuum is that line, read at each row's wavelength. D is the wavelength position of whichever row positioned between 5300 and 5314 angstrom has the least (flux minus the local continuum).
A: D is 5300.79 angstrom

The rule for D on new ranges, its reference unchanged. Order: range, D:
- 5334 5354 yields 5339.99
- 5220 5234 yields 5220.85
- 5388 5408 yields 5389.40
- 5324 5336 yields 5327.71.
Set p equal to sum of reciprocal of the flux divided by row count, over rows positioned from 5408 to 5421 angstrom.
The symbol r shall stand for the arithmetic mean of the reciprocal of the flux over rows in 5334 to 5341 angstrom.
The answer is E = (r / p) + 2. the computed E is 3.06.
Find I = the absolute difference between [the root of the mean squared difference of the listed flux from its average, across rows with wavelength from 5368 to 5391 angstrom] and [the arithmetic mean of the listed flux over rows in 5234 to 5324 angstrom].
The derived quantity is 11.2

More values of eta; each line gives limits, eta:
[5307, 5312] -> 12.1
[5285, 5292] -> 12.8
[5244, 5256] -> 11.6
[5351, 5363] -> 13.0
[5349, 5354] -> 12.8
